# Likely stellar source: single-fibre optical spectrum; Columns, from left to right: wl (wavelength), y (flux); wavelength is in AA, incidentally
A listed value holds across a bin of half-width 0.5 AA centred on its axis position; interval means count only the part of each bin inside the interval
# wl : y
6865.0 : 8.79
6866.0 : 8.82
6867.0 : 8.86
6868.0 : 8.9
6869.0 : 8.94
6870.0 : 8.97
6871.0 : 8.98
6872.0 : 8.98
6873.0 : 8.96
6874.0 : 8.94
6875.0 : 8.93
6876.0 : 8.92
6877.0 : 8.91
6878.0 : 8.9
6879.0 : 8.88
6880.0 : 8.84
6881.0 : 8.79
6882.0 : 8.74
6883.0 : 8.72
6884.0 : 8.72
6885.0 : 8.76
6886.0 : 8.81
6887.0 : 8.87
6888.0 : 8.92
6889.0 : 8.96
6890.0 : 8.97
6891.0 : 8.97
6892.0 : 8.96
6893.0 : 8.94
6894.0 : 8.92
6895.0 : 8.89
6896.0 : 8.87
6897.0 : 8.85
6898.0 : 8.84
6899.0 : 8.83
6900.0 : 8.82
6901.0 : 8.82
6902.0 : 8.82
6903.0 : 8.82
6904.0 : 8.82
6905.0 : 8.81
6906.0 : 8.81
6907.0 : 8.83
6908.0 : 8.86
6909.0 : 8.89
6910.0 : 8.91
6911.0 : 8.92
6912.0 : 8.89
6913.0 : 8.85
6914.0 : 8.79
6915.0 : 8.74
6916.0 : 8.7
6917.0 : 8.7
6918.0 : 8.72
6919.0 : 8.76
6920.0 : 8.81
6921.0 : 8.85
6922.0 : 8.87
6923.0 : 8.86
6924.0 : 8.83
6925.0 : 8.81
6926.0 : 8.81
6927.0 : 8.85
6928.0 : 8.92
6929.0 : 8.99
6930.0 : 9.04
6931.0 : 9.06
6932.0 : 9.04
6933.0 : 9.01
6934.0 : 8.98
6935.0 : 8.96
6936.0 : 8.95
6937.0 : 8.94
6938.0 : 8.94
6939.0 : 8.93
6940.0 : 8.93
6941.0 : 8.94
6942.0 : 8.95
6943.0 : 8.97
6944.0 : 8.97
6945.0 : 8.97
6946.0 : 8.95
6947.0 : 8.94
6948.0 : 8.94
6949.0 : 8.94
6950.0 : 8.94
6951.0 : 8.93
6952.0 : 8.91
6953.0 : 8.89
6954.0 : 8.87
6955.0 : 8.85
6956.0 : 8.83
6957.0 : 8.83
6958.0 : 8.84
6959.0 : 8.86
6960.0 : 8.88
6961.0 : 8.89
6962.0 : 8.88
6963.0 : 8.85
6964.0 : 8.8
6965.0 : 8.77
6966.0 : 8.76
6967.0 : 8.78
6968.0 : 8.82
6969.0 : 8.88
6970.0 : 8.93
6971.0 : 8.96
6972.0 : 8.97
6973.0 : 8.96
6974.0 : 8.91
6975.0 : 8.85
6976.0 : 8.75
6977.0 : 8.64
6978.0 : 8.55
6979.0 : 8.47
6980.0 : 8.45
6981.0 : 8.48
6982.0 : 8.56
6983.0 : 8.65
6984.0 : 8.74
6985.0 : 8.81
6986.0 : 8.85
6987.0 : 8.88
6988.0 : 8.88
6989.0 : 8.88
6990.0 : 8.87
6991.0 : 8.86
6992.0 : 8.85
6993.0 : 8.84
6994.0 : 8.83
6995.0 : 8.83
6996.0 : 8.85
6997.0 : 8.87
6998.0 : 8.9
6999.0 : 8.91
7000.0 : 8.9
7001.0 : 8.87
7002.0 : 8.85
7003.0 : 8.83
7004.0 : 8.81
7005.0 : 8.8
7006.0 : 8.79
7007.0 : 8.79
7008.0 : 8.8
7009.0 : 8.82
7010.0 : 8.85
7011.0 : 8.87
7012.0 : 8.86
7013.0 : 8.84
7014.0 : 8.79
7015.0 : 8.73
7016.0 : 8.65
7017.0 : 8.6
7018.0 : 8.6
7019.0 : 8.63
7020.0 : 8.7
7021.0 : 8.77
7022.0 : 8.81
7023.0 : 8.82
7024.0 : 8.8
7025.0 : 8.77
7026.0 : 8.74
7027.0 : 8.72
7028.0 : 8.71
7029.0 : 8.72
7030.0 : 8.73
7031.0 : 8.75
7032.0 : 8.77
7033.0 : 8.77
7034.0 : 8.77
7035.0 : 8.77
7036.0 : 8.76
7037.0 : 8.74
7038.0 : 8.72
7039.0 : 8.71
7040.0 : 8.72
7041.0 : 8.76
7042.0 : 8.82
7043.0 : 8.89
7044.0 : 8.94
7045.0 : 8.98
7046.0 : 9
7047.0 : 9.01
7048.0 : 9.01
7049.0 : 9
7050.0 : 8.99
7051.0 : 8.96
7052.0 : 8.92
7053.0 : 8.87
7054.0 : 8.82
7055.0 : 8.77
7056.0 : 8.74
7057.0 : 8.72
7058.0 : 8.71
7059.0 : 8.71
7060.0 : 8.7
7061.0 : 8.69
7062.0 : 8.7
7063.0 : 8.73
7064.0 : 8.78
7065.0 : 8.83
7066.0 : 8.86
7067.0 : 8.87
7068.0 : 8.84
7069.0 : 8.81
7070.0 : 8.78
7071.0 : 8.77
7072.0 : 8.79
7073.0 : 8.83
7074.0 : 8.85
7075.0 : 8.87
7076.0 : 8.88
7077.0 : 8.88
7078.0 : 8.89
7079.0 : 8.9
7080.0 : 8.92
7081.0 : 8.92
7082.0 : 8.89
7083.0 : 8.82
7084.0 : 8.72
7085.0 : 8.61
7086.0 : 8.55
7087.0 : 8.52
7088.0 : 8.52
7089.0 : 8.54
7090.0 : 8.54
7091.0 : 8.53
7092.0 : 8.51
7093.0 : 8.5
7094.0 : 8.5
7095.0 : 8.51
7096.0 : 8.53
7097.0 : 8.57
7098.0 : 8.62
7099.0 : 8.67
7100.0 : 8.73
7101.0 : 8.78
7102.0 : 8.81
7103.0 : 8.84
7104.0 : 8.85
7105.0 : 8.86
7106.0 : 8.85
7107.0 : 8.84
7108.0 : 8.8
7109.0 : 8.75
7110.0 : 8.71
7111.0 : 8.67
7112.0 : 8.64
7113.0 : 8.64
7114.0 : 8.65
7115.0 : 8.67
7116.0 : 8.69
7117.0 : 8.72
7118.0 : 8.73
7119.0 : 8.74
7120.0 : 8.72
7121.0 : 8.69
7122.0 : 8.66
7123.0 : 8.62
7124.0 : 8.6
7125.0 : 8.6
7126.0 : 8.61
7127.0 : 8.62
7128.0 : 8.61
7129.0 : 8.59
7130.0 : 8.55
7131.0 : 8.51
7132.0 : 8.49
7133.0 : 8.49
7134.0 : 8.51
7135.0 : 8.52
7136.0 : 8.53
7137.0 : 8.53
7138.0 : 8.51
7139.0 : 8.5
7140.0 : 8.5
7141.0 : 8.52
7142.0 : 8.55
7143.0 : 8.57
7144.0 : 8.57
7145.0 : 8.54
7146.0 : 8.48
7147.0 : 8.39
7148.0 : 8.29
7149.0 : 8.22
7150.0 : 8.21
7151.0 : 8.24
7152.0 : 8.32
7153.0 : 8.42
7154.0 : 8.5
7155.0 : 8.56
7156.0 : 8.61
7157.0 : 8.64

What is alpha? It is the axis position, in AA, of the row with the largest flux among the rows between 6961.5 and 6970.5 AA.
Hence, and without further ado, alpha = 6970.0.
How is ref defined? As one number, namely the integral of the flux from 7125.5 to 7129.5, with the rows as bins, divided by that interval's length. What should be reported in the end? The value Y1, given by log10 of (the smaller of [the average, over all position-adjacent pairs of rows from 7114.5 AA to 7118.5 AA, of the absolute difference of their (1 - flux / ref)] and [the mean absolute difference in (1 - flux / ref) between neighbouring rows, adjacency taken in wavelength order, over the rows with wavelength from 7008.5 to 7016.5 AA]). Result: -2.63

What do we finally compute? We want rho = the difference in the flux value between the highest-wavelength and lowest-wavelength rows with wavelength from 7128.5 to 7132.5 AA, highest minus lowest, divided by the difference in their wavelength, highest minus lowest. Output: -0.033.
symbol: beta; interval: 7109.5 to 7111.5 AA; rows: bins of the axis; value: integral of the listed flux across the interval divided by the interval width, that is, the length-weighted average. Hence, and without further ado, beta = 8.69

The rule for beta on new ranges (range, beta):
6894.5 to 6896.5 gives 8.88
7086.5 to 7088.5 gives 8.52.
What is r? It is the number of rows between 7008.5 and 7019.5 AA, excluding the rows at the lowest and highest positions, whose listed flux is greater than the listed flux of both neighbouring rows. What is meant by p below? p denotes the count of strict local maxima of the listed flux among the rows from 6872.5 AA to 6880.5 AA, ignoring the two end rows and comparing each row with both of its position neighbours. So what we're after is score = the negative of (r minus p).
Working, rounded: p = 0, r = 1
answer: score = -1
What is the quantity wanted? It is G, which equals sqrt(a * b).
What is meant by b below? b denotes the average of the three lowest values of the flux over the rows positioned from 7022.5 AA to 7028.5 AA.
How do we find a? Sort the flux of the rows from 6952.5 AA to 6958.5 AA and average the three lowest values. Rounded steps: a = 8.83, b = 8.72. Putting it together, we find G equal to 8.78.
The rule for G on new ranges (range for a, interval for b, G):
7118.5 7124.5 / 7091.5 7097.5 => 8.56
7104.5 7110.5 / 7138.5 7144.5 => 8.63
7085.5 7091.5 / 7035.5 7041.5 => 8.62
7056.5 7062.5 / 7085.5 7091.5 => 8.61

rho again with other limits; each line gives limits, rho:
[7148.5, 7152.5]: 0.033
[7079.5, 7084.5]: -0.050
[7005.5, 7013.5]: 0.007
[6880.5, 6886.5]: 0.004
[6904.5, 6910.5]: 0.020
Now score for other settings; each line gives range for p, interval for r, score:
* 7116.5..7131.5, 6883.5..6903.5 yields 2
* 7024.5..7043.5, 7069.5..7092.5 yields 0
